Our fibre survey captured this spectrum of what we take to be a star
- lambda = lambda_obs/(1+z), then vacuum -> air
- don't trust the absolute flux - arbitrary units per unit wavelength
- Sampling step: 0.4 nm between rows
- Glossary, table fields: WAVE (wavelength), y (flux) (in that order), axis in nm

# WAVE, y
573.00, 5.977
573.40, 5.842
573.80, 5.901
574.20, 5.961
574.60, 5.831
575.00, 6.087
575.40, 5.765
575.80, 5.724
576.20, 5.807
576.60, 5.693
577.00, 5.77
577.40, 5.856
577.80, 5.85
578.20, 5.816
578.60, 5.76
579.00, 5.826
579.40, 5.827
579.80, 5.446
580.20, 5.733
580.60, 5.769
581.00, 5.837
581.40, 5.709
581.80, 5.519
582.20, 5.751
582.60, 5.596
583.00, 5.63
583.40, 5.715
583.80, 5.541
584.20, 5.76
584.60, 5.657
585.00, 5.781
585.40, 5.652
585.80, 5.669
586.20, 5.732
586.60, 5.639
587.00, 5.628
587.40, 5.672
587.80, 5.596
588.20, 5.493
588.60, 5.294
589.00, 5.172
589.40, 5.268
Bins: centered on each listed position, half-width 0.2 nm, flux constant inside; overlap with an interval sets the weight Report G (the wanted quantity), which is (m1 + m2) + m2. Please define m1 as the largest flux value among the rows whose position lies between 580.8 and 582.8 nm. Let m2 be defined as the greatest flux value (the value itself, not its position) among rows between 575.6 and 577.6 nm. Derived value 17.5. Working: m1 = 5.837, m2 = 5.856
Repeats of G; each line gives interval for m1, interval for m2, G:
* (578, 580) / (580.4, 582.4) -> 17.5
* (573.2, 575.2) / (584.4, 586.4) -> 17.6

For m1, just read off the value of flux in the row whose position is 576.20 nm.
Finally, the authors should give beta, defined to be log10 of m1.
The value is 0.764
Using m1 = 5.807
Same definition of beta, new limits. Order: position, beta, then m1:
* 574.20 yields 0.775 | 5.961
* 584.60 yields 0.753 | 5.657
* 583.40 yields 0.757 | 5.715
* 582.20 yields 0.760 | 5.751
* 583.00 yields 0.751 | 5.63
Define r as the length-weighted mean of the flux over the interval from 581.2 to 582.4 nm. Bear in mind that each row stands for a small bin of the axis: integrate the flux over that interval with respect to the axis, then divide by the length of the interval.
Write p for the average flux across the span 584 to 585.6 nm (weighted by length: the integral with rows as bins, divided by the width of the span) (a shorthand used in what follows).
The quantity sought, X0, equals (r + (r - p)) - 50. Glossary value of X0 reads -44.4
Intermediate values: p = 5.71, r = 5.66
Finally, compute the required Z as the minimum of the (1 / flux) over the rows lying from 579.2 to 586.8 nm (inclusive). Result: 0.171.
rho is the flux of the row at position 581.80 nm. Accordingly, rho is 5.519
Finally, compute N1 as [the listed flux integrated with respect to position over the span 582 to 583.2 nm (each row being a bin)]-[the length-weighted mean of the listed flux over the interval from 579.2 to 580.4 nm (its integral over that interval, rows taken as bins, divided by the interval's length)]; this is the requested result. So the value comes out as 1.12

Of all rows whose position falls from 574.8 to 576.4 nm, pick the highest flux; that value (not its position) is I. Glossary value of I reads 6.087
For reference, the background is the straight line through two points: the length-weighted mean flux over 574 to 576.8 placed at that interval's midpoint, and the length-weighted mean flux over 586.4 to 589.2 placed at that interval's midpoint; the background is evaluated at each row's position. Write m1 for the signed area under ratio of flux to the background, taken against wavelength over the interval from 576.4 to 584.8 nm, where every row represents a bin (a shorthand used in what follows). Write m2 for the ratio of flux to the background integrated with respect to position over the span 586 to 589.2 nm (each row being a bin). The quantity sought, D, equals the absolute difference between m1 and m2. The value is 5.2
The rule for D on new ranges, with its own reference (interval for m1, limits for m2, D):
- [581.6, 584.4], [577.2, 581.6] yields 1.6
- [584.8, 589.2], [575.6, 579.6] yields 0.4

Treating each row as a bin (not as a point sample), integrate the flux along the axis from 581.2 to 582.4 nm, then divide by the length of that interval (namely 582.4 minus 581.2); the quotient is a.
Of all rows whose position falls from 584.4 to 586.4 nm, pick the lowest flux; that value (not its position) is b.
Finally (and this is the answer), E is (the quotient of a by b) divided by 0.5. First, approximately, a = 5.66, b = 5.652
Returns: 2.00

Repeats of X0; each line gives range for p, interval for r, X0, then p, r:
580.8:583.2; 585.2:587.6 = -44.3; 5.67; 5.67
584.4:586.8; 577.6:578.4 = -44.0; 5.69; 5.83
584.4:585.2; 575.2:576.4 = -44.2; 5.72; 5.77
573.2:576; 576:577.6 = -44.3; 5.87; 5.78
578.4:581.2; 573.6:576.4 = -44.0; 5.74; 5.87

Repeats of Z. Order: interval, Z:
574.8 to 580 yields 0.164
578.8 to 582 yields 0.171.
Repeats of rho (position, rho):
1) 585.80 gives 5.669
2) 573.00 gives 5.977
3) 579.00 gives 5.826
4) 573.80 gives 5.901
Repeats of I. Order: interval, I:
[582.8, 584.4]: 5.76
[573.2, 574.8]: 5.961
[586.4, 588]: 5.672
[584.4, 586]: 5.781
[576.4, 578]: 5.856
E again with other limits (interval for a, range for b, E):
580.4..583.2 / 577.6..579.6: 1.97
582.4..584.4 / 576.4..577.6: 1.98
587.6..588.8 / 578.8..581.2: 2.01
